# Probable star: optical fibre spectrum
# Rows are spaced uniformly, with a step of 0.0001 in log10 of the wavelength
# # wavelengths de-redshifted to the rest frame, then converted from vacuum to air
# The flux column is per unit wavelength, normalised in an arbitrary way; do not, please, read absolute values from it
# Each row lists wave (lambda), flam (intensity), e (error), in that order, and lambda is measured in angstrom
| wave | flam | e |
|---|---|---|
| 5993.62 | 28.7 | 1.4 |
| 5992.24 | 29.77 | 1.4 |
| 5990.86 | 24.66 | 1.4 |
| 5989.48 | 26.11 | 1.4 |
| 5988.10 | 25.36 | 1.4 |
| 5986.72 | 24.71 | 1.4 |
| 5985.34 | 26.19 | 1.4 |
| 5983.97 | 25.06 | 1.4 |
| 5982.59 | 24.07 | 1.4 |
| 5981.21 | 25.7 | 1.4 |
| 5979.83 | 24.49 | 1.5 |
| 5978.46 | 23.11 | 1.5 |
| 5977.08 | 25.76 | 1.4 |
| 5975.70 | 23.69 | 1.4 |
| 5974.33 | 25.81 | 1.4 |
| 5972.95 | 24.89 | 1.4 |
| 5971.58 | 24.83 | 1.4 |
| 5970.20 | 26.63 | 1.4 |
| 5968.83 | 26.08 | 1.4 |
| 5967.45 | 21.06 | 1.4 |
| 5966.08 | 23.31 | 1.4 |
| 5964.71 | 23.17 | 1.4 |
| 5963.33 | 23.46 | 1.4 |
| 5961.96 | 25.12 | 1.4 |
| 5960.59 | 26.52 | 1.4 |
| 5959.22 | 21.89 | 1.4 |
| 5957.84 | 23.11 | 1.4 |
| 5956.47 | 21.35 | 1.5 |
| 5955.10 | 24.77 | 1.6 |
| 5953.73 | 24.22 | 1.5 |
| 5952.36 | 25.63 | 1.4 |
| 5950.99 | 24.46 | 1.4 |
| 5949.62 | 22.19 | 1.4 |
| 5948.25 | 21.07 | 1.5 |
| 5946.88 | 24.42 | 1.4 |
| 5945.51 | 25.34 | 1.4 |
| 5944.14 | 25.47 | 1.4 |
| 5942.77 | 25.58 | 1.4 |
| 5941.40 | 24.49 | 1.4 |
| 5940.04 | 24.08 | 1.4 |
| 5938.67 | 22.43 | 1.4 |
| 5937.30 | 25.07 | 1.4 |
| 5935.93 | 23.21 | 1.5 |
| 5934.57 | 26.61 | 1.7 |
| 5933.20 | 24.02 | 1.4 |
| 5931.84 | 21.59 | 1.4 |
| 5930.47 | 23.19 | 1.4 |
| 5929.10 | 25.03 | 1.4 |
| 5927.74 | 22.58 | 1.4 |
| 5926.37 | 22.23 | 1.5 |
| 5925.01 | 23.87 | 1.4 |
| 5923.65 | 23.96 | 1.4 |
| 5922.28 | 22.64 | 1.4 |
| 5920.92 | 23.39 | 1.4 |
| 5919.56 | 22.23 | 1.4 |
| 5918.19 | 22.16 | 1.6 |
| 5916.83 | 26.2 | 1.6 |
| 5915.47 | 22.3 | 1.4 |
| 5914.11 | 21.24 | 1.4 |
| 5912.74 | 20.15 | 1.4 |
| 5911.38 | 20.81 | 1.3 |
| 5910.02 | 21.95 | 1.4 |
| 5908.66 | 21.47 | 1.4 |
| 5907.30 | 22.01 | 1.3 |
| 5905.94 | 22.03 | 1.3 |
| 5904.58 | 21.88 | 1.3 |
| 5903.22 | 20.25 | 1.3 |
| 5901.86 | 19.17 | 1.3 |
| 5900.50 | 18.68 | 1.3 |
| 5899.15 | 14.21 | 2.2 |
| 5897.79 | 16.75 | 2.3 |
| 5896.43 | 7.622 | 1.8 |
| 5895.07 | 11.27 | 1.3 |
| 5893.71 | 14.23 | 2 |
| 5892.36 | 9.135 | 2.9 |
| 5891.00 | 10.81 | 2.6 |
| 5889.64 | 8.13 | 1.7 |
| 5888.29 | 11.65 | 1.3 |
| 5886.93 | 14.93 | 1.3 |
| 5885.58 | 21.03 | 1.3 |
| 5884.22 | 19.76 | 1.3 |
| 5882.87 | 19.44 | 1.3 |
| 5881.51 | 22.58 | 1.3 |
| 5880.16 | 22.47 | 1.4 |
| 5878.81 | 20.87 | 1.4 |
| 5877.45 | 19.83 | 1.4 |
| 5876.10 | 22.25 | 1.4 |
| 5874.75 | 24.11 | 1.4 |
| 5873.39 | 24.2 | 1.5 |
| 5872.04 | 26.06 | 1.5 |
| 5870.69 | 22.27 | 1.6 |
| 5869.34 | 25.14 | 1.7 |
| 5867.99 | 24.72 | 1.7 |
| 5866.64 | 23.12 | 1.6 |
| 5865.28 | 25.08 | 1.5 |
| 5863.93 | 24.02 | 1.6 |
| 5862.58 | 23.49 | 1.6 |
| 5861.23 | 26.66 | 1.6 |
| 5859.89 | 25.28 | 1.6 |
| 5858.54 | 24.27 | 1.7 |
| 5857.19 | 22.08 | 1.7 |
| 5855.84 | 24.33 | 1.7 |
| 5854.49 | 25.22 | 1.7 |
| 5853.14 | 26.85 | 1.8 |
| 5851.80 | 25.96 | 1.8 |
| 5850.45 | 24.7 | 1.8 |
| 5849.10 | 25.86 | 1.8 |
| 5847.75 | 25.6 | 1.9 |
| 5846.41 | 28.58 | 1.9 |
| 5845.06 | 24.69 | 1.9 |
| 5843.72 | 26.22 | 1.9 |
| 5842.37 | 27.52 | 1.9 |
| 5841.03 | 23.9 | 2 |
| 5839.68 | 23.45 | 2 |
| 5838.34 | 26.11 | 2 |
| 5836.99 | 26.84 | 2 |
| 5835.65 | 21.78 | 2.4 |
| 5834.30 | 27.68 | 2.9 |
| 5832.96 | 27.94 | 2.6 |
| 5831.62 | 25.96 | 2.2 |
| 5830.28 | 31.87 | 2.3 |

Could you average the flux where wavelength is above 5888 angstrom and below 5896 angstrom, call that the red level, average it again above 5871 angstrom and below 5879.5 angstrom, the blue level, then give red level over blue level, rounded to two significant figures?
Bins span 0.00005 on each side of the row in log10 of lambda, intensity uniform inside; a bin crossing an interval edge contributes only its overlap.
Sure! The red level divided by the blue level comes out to 0.47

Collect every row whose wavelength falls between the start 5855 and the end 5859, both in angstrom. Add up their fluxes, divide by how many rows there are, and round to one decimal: 23.6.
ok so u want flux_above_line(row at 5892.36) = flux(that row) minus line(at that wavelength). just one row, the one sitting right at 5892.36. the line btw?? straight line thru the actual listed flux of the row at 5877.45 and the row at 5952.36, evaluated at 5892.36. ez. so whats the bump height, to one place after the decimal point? -11.8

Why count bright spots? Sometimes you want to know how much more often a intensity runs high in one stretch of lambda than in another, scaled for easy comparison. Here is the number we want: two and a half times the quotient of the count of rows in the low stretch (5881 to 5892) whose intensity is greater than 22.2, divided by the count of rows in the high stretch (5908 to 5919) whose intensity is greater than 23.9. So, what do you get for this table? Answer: 2.5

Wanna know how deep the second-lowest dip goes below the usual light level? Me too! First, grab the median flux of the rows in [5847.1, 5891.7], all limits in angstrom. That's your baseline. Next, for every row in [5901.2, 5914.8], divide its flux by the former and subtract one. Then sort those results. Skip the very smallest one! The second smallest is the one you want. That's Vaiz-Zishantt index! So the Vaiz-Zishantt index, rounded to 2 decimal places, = -0.16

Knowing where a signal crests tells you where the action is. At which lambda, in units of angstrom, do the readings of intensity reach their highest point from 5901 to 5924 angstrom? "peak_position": 5916.83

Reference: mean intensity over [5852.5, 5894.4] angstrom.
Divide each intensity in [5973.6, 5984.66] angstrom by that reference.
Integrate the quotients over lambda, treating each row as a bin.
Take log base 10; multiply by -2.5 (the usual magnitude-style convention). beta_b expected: -2.78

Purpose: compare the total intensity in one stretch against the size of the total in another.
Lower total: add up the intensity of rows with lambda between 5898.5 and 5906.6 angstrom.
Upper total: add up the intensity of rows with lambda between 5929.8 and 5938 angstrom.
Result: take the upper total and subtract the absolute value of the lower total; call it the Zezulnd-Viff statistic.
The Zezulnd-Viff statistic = 27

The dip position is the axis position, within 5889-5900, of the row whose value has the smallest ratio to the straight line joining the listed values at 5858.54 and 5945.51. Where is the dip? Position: 5896.43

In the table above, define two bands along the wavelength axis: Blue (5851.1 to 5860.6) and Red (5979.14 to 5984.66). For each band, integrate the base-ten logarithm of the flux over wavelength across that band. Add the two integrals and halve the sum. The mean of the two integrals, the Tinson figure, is 10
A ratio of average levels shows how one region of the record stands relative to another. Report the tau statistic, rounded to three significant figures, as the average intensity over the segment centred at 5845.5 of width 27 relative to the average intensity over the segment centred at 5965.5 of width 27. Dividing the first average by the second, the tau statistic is 1.05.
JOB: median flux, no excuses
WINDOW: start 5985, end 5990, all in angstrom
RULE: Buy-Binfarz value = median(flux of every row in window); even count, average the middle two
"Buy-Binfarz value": 25.7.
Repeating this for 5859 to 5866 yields 25.1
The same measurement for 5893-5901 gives 14.2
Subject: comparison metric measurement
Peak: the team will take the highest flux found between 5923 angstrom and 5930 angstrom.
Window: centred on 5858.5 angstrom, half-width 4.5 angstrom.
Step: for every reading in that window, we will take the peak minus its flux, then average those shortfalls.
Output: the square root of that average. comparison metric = 0.74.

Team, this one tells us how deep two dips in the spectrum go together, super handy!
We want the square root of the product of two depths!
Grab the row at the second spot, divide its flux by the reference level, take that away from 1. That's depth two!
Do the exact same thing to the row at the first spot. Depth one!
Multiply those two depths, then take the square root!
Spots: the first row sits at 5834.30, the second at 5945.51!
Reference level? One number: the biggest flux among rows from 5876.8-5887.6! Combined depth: 0.17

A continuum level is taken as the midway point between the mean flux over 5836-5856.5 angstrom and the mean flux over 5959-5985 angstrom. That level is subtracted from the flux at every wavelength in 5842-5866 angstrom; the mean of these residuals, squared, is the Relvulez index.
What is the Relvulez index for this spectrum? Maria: 0.1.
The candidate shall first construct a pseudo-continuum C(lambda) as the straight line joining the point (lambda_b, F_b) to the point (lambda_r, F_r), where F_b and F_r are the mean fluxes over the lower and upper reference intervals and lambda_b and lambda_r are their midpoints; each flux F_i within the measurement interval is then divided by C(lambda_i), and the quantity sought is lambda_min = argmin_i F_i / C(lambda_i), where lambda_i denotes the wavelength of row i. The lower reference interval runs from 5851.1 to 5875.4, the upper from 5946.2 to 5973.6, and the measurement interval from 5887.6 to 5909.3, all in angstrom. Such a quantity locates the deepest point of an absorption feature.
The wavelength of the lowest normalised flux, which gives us 5896.43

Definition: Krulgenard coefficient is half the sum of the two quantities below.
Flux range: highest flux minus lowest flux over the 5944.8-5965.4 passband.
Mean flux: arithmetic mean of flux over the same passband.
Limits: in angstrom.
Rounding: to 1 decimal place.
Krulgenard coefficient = 14.6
